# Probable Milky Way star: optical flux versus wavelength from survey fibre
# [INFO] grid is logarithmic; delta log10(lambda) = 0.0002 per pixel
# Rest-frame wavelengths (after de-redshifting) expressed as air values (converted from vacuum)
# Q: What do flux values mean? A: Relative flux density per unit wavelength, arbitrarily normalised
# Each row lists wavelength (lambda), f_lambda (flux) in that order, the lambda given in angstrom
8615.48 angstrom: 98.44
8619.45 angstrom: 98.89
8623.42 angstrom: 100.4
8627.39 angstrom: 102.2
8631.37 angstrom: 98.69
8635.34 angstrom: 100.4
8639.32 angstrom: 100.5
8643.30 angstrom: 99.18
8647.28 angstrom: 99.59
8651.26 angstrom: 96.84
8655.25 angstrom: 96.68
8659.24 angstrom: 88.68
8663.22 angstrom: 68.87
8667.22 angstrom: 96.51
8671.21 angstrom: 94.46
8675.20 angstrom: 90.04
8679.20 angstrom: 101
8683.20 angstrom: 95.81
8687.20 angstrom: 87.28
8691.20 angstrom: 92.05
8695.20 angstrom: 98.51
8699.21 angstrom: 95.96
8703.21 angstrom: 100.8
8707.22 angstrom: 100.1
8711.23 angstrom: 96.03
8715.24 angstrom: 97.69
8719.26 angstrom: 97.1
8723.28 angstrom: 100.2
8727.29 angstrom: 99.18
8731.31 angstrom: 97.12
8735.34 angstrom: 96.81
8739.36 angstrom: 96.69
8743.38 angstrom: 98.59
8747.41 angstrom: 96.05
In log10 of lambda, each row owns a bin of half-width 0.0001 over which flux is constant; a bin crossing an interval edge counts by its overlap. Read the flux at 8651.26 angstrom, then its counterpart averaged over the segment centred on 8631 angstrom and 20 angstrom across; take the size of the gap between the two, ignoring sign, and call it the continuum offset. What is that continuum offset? 3.6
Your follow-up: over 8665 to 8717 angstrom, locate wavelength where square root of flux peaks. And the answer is 8679.20 angstrom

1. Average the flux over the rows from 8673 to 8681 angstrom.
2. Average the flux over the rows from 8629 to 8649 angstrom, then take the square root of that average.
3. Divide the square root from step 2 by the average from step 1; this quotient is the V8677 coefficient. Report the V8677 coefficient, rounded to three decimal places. 0.105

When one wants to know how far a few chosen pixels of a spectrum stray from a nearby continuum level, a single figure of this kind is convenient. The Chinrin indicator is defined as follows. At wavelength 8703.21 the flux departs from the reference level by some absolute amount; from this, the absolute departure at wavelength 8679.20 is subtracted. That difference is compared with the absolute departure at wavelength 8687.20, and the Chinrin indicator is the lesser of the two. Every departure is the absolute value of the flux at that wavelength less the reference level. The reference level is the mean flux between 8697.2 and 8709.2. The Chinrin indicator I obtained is 0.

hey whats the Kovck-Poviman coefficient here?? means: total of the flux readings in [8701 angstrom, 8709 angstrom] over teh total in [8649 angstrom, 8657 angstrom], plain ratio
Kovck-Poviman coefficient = 1.038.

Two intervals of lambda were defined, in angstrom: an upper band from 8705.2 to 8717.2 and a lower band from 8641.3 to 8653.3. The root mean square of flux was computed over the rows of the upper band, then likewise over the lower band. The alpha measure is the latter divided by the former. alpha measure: 1.01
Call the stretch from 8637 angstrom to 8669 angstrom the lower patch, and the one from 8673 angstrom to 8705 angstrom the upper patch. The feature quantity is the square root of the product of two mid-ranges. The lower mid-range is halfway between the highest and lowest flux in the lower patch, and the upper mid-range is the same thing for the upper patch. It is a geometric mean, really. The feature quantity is 89.3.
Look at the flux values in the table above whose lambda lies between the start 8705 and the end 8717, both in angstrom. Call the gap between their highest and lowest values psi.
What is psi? 4.1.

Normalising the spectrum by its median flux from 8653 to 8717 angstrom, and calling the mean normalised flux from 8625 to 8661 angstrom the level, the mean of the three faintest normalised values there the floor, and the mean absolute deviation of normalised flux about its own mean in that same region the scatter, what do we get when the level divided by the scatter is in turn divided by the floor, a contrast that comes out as 37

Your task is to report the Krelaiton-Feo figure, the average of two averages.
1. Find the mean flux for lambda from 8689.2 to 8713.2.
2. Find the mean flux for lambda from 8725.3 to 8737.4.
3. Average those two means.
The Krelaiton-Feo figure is 97.5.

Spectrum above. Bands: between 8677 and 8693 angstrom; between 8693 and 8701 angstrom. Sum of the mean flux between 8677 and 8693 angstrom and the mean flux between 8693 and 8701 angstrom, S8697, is 191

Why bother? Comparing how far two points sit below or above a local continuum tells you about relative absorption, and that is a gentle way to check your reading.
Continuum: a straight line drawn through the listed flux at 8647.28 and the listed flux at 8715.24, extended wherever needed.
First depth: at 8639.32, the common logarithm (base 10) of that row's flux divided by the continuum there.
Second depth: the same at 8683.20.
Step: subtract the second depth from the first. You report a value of 0.02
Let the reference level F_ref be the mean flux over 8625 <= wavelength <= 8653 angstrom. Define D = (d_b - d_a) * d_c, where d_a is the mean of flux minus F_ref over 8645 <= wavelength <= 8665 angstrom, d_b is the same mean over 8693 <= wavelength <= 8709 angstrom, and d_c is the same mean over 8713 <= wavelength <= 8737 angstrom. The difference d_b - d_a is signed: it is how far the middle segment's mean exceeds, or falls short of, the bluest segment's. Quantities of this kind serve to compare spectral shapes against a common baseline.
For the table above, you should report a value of -14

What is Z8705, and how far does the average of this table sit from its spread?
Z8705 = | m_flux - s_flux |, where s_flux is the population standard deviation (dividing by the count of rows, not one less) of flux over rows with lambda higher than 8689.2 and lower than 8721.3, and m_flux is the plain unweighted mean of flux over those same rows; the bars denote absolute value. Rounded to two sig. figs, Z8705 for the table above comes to 95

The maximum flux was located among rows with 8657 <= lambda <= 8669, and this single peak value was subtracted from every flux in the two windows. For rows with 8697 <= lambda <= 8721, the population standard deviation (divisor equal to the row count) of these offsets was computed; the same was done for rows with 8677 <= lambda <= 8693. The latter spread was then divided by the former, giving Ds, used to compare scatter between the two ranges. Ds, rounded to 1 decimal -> 2.7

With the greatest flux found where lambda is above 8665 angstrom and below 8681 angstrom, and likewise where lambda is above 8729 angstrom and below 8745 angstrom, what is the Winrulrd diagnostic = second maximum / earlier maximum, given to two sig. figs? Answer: 0.98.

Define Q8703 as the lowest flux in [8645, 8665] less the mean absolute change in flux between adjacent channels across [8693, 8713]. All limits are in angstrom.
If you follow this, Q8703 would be 65.8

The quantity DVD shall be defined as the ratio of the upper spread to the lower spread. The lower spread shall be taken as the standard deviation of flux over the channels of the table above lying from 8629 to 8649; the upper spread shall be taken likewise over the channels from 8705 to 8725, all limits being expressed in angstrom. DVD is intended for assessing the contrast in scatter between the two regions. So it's 2.38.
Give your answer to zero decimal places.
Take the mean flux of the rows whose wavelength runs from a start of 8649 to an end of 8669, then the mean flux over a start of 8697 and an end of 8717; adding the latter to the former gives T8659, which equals 188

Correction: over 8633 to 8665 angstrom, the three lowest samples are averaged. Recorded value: 85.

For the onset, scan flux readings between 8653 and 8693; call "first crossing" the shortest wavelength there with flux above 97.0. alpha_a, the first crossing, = 8679.20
